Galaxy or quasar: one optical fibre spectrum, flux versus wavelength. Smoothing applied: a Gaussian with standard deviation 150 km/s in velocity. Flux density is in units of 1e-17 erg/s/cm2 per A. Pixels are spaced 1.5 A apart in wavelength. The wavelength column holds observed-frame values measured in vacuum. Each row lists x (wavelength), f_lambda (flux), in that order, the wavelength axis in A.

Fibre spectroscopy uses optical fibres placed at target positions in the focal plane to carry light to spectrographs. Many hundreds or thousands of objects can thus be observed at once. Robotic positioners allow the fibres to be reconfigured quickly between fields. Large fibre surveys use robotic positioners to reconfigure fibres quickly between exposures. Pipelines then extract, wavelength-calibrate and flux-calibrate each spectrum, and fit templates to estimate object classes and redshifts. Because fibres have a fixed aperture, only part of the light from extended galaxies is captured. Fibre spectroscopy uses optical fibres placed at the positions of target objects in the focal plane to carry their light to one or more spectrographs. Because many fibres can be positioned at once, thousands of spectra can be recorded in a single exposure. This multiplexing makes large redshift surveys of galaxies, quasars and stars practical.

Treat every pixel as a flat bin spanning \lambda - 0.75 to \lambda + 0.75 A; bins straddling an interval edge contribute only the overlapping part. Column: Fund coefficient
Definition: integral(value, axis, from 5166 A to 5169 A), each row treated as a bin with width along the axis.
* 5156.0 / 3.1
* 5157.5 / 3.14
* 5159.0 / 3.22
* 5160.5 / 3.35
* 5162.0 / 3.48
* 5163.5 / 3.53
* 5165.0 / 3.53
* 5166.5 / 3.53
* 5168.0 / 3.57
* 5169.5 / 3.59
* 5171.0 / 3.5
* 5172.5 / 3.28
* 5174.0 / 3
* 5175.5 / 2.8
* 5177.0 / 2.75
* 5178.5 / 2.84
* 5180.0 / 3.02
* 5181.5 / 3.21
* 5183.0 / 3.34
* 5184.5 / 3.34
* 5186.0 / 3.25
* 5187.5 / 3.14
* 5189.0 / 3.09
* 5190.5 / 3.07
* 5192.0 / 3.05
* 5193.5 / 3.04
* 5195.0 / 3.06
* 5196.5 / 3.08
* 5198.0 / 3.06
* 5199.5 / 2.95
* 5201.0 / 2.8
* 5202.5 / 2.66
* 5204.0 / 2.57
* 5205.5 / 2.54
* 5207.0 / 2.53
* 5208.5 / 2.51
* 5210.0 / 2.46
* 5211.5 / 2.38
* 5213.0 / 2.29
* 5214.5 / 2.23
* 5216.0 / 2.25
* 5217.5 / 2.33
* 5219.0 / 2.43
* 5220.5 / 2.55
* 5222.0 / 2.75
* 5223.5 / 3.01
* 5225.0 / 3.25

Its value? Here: 11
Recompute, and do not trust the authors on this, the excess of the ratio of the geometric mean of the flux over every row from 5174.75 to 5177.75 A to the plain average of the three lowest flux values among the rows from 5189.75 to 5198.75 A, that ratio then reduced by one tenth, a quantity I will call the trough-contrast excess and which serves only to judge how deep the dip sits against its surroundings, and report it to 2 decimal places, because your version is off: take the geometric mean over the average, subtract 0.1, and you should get 0.81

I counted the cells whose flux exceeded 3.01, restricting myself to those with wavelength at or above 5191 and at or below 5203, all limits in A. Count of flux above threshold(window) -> 5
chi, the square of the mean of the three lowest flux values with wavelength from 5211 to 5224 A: 5.1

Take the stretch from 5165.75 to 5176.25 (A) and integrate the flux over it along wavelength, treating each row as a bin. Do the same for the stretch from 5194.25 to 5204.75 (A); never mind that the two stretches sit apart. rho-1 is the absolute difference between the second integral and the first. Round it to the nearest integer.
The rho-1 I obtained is 5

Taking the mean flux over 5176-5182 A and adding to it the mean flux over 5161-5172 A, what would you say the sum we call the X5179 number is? 6.5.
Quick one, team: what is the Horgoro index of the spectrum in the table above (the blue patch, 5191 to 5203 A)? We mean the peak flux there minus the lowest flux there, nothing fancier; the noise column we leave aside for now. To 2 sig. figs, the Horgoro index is 0.42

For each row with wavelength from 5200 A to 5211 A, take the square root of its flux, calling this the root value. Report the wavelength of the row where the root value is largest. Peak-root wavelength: 5201.0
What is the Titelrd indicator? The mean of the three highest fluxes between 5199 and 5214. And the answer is 2.80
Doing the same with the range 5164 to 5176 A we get 3.56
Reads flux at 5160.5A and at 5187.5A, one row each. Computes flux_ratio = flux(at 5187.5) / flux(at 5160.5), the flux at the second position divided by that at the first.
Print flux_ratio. 0.94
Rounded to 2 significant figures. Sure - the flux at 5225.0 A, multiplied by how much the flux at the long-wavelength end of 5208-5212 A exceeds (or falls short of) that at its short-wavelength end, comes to -0.42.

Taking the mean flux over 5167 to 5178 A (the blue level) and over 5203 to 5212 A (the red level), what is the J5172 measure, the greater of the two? 3.21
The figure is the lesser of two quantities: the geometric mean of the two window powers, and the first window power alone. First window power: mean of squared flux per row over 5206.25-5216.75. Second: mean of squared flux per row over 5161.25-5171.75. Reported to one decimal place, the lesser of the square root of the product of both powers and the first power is 5.7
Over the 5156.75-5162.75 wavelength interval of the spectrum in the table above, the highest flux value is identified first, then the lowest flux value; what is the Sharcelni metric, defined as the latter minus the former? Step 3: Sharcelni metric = -0.3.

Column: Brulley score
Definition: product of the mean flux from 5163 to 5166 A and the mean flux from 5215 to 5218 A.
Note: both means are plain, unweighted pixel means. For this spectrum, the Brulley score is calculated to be 8.1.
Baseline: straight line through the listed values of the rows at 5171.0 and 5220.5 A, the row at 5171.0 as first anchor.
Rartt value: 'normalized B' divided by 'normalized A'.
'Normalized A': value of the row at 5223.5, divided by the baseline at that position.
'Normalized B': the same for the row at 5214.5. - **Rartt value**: 0.69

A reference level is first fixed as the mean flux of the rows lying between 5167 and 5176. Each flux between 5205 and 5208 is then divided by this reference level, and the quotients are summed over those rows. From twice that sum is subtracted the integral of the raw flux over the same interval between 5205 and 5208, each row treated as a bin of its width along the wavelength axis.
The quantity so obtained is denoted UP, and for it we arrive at -4.5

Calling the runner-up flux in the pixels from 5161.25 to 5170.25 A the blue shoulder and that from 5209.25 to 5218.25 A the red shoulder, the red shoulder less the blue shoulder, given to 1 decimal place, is -1.2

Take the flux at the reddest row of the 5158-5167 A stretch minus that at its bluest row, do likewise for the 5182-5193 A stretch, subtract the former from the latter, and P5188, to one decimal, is -0.6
